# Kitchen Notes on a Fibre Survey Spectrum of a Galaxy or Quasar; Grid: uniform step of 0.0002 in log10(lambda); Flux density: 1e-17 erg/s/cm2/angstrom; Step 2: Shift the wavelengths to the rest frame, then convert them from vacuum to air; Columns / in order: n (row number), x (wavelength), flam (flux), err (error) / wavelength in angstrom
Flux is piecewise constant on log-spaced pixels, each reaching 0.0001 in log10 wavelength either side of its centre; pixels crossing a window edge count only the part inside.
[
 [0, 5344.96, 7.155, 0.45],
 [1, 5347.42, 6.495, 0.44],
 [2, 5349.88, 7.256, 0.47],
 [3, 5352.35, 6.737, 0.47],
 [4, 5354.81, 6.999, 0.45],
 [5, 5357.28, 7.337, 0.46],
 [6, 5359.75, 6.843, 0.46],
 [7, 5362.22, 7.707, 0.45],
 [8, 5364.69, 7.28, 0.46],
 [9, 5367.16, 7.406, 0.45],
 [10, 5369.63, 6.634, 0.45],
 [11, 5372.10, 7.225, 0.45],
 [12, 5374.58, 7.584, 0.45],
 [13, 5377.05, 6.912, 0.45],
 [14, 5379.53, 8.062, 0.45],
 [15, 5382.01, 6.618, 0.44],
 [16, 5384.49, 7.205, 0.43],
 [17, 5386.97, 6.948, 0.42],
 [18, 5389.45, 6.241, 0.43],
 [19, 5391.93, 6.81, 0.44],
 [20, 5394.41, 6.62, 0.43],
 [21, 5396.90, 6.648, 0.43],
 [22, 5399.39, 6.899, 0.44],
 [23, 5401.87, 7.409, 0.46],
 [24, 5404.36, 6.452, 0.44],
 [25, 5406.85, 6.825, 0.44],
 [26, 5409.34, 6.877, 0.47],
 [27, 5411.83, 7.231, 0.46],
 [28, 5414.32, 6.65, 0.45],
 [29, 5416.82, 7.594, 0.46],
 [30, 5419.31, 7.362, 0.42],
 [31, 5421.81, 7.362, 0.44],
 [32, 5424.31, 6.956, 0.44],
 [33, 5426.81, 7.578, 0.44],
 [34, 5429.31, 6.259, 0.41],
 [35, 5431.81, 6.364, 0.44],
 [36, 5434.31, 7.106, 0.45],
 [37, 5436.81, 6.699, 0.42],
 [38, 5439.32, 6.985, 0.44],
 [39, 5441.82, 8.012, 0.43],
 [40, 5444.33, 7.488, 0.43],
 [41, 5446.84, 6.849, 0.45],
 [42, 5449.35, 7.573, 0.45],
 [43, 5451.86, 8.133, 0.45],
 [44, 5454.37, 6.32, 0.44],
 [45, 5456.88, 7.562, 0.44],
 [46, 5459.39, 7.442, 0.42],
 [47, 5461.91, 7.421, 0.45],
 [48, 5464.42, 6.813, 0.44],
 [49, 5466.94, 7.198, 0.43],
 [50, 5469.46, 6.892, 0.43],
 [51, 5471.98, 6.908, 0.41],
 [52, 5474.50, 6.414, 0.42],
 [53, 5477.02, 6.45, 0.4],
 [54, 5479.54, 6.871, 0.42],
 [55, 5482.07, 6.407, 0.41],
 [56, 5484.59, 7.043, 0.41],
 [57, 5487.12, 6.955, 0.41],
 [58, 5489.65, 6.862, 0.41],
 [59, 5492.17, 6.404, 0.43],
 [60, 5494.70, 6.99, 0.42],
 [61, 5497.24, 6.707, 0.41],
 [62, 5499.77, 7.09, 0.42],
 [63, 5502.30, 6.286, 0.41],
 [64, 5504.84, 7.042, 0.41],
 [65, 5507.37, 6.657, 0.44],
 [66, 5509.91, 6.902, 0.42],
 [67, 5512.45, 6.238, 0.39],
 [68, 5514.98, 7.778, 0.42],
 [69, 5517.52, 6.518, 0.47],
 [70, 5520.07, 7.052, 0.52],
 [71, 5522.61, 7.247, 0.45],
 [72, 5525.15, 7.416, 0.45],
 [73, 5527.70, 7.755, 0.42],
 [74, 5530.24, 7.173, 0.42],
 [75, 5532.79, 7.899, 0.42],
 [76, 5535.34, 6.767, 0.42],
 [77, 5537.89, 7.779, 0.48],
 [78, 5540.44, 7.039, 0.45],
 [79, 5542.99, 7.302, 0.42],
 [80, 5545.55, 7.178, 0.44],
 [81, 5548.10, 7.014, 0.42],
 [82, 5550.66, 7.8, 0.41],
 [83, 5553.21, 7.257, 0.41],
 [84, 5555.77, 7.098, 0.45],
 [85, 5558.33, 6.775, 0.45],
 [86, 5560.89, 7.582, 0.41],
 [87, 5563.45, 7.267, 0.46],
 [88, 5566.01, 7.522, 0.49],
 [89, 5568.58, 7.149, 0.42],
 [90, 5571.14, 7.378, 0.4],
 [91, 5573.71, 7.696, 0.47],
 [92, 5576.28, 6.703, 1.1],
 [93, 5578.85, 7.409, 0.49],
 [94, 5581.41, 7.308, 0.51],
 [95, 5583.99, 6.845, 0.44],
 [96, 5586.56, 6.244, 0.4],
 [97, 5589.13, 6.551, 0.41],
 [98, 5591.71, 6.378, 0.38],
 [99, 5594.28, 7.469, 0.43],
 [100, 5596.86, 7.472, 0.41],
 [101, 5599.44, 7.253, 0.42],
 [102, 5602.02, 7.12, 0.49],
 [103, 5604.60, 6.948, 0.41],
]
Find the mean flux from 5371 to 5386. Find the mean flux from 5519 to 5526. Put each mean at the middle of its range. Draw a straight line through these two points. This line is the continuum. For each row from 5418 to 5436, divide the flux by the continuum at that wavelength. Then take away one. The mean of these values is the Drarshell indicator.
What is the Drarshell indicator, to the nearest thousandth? -0.036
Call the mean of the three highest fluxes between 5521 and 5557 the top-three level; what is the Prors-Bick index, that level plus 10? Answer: 17.8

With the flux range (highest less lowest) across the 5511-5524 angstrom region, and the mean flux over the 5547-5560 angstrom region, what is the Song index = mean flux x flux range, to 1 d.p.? 11.1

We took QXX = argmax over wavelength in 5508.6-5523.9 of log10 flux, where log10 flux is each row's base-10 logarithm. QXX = 5514.98 angstrom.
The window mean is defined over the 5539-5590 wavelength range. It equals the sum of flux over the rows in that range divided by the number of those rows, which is 7.16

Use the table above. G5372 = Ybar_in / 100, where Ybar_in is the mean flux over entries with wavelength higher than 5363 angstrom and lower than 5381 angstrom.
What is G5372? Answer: 0.0730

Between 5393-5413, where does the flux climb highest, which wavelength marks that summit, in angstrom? 5401.87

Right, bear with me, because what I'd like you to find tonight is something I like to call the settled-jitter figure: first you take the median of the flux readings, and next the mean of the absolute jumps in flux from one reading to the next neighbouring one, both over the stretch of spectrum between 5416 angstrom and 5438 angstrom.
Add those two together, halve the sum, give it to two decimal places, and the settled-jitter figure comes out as 3.79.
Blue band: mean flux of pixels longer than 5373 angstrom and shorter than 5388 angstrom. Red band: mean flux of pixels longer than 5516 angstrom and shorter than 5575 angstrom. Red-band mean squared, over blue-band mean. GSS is 7.4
